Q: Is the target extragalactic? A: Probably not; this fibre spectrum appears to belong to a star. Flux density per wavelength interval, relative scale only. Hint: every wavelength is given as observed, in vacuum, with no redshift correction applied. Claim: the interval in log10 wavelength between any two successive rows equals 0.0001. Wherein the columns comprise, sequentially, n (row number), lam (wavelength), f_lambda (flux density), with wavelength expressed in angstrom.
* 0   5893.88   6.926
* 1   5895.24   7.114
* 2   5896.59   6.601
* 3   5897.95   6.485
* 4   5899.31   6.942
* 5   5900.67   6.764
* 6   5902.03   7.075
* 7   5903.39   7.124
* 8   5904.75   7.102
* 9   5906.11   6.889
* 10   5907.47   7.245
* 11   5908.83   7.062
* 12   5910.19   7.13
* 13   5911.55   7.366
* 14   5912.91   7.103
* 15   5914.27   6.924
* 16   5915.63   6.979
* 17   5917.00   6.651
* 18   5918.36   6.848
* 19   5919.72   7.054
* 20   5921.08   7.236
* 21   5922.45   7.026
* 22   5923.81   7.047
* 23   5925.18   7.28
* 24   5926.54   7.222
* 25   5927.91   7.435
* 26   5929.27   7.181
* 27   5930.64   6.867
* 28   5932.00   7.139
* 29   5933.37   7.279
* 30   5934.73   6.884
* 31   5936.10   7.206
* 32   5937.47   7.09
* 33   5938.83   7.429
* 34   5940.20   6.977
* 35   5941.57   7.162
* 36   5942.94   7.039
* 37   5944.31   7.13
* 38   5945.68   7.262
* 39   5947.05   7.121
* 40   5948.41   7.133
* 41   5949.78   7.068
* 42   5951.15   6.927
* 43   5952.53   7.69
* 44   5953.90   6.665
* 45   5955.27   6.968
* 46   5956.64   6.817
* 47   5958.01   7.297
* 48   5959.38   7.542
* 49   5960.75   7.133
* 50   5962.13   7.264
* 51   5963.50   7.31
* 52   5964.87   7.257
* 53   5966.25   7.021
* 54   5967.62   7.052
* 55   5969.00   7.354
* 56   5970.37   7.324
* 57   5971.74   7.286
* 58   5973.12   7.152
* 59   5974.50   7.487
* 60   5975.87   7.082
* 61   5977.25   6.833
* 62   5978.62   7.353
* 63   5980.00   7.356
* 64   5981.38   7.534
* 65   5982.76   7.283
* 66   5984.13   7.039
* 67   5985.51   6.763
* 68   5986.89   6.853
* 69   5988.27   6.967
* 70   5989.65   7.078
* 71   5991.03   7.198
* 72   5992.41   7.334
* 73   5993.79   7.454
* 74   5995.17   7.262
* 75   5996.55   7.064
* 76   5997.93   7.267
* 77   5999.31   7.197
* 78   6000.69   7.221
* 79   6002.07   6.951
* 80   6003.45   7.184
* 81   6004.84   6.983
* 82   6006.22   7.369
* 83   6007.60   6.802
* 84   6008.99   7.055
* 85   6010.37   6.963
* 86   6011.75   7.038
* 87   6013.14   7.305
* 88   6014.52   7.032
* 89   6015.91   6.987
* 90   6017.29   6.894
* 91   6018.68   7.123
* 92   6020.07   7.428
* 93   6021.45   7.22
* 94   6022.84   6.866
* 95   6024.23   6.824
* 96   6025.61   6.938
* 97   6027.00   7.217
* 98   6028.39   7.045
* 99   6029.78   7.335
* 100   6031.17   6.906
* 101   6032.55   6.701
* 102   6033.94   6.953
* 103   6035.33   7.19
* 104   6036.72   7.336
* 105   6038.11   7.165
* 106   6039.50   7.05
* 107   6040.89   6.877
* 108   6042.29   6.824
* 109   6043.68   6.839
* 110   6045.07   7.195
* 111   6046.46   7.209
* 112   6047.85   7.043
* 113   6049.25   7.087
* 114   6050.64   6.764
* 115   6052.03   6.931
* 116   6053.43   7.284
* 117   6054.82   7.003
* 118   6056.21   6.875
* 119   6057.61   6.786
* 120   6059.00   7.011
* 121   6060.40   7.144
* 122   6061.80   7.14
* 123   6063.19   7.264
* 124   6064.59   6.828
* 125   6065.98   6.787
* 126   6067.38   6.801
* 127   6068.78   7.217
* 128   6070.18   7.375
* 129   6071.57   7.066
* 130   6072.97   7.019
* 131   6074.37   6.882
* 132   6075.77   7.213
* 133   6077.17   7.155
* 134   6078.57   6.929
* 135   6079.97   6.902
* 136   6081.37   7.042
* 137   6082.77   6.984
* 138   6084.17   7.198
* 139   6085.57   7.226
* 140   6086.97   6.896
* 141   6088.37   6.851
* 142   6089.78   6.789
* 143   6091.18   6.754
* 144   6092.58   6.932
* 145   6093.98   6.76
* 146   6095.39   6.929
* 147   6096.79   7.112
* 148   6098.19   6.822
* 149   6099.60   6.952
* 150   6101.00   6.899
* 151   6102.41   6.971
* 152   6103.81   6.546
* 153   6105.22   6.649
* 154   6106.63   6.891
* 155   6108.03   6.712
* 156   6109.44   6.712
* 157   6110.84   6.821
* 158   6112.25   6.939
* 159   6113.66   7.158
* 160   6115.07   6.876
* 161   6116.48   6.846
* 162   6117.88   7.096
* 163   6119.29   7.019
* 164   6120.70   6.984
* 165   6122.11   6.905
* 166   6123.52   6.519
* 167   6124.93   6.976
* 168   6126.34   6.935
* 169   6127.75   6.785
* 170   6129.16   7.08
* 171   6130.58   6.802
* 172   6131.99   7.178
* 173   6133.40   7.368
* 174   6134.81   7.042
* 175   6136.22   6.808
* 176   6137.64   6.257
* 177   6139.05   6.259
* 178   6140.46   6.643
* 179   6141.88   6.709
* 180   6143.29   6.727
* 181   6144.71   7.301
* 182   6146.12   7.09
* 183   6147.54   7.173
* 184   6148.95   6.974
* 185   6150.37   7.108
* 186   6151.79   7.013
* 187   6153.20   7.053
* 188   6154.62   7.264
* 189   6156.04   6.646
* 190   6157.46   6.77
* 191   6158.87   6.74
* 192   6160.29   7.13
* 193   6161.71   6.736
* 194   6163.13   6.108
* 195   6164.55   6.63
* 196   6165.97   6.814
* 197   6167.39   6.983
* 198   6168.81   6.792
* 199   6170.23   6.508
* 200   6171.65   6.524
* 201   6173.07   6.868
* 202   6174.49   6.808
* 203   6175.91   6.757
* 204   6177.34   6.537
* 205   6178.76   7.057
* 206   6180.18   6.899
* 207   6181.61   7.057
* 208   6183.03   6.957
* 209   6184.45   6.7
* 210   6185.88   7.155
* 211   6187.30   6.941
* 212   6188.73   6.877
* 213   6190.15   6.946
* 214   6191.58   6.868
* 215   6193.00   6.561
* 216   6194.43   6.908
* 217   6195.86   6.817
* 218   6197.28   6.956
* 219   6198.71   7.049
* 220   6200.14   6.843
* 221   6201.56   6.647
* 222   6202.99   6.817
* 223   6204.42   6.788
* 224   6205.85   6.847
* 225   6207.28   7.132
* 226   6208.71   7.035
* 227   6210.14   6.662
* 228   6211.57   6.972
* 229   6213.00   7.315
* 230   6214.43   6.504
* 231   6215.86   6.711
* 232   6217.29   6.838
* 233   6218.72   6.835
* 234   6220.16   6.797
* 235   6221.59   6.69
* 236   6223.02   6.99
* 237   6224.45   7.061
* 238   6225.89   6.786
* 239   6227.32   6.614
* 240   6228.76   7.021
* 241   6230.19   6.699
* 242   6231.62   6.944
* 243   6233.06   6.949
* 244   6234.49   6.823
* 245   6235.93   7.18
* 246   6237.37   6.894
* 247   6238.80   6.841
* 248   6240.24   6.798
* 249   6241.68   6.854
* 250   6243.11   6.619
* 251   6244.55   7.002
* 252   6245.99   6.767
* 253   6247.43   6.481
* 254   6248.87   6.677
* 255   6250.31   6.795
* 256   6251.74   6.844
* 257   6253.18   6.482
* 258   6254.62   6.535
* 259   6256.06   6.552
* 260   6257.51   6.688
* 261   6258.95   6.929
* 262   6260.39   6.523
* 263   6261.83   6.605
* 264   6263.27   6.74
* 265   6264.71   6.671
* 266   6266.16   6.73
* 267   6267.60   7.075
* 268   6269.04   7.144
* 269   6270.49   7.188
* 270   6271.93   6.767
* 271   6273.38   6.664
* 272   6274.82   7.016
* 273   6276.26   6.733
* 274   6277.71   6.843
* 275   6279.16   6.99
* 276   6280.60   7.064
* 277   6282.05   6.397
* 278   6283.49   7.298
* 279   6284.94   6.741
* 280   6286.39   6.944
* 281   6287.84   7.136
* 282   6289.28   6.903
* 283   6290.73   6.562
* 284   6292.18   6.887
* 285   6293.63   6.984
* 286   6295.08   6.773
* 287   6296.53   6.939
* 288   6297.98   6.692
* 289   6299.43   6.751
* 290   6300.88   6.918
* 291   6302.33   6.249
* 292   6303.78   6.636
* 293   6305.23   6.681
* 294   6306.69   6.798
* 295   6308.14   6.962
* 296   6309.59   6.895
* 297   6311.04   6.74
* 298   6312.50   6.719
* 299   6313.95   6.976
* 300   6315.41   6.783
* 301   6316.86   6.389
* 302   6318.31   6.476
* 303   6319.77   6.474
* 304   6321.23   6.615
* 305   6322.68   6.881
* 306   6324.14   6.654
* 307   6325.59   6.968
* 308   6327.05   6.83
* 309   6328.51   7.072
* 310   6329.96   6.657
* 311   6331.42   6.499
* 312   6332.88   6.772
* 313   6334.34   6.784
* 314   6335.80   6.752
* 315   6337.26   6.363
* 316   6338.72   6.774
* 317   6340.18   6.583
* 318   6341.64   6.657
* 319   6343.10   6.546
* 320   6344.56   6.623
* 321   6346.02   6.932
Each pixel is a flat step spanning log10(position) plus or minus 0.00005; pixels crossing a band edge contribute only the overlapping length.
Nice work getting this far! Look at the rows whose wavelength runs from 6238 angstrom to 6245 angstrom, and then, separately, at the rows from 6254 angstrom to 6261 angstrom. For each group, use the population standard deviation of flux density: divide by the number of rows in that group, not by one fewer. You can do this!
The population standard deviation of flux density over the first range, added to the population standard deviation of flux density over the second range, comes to 0.28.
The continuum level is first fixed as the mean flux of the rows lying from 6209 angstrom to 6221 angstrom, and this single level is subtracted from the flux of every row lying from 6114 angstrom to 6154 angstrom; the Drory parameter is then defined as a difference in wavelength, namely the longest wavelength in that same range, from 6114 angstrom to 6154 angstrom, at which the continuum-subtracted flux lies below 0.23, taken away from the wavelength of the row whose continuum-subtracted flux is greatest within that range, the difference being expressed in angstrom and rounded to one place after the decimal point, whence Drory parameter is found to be -19.8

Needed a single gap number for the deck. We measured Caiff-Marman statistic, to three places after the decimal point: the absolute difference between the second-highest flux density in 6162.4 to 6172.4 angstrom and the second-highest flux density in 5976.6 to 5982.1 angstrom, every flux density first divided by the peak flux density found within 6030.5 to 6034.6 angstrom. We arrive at 0.078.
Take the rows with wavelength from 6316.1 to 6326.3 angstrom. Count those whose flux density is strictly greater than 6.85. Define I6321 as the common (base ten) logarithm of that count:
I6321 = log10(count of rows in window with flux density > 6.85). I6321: 0.30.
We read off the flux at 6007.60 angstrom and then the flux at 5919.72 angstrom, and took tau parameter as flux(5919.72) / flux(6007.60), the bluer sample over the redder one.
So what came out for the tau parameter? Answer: 1.04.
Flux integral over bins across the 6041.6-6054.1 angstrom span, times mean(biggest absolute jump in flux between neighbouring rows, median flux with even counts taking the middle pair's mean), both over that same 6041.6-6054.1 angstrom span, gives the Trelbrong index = 325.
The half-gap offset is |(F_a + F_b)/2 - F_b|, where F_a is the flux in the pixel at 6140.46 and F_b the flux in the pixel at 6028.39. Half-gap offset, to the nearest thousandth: 0.201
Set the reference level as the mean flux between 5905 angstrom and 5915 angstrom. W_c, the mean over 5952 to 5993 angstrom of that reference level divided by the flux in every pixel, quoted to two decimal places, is 0.99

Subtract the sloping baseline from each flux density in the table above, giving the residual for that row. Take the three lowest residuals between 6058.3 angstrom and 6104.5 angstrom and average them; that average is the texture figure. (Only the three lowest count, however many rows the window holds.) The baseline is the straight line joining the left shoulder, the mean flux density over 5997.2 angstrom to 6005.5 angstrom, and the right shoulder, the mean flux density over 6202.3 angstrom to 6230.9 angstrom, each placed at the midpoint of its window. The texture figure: -0.33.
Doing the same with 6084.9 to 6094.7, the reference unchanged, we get -0.25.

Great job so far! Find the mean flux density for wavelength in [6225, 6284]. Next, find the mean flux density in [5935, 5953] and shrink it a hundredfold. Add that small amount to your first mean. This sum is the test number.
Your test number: 6.88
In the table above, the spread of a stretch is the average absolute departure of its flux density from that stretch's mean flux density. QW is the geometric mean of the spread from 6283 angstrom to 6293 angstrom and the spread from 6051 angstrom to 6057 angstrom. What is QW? 0.150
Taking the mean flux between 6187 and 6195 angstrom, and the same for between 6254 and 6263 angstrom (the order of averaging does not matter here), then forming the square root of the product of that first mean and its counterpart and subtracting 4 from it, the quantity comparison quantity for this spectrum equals 2.74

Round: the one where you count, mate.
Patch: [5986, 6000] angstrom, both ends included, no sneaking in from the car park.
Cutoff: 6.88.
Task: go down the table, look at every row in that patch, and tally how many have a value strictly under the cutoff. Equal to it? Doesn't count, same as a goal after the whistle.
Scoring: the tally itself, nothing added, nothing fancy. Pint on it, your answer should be 1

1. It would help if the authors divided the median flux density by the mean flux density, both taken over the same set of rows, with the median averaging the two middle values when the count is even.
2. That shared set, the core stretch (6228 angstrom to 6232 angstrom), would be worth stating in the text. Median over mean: 1.008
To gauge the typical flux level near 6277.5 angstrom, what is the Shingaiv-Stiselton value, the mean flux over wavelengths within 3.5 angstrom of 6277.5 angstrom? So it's 6.93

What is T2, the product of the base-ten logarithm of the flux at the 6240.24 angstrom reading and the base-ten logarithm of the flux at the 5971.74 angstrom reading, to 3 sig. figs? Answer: 0.718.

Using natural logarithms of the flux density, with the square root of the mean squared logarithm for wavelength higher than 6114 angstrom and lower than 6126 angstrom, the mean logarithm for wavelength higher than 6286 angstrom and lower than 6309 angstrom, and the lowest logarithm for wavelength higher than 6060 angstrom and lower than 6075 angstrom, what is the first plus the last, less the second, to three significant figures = 1.93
